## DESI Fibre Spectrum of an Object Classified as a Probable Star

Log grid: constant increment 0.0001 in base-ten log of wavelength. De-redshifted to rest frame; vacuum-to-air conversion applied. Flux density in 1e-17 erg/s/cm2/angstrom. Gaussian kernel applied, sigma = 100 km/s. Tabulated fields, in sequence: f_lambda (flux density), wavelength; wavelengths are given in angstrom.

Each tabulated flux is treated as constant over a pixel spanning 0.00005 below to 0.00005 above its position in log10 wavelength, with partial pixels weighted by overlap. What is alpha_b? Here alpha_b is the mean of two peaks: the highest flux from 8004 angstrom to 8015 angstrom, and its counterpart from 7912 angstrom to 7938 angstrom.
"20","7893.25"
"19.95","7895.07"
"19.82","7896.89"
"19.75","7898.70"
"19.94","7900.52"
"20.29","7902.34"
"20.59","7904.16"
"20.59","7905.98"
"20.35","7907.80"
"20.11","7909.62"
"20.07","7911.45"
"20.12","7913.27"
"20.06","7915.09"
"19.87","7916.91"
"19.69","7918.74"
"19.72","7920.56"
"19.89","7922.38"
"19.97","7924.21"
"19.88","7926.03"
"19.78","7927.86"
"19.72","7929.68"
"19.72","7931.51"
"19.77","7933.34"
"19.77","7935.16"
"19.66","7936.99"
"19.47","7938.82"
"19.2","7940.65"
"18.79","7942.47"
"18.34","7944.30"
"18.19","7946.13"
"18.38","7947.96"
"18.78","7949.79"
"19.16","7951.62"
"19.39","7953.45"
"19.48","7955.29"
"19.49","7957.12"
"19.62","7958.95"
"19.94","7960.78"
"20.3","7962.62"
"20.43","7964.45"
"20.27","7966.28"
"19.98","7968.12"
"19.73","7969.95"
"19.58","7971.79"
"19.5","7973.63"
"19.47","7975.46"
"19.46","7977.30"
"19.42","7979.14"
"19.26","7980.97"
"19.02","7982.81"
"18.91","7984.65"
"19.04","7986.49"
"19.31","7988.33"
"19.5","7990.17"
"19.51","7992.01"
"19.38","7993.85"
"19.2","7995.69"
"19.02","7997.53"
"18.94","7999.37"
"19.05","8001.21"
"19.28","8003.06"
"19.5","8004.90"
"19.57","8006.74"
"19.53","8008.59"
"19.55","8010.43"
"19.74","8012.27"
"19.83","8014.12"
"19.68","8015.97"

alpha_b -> 20.0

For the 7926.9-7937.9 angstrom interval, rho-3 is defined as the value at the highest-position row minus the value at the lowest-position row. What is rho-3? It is -0.12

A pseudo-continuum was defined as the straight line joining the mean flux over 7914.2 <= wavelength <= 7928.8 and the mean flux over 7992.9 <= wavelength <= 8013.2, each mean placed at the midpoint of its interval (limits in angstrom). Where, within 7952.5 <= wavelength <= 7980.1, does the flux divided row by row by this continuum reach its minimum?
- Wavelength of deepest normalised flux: 7953.45 angstrom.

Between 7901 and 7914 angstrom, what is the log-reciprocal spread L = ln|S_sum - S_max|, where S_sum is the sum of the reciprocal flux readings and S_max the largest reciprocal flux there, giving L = -1.22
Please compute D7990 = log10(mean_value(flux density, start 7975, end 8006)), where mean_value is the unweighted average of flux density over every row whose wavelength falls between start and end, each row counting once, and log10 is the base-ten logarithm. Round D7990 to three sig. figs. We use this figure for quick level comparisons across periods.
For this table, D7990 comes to 1.28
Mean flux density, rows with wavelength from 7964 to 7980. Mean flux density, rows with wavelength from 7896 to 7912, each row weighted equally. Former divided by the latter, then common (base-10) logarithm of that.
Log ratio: -0.009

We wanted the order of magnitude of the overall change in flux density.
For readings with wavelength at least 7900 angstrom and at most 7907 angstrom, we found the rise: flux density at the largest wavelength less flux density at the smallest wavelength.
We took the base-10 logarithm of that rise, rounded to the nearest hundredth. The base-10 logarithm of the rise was -0.19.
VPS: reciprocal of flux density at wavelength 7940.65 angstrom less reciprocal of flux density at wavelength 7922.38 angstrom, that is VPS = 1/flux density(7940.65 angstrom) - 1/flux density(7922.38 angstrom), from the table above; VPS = 0.0018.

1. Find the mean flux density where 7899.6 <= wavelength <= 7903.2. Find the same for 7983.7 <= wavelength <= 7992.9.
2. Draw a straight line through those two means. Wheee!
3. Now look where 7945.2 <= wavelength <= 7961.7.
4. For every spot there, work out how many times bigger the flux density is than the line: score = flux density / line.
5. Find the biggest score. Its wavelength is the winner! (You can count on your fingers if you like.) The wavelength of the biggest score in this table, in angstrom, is 7960.78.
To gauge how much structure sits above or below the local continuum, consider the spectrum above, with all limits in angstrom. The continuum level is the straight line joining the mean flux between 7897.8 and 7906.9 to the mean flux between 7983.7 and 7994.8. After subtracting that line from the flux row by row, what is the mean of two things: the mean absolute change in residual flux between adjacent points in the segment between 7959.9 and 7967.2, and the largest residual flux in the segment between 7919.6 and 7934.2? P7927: 0.10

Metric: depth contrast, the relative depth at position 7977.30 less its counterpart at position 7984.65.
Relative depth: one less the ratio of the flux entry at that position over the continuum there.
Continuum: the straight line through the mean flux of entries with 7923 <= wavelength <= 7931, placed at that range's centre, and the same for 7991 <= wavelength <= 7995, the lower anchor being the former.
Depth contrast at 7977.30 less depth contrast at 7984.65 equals -0.026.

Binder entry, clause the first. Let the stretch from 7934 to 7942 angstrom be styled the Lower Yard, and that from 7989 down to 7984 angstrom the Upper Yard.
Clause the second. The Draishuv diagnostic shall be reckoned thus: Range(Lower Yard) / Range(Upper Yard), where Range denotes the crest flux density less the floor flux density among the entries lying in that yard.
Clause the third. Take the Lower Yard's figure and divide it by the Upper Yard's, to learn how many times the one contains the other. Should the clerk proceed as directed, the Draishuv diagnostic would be 1.4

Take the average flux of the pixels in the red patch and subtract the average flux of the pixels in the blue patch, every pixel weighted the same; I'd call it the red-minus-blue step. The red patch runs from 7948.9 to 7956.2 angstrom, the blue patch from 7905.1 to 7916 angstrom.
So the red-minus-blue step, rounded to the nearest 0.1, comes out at -1.0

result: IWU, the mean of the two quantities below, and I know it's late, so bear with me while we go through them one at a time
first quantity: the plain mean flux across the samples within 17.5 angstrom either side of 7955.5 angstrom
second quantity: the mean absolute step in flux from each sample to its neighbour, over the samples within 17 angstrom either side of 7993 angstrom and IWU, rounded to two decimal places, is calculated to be 9.77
